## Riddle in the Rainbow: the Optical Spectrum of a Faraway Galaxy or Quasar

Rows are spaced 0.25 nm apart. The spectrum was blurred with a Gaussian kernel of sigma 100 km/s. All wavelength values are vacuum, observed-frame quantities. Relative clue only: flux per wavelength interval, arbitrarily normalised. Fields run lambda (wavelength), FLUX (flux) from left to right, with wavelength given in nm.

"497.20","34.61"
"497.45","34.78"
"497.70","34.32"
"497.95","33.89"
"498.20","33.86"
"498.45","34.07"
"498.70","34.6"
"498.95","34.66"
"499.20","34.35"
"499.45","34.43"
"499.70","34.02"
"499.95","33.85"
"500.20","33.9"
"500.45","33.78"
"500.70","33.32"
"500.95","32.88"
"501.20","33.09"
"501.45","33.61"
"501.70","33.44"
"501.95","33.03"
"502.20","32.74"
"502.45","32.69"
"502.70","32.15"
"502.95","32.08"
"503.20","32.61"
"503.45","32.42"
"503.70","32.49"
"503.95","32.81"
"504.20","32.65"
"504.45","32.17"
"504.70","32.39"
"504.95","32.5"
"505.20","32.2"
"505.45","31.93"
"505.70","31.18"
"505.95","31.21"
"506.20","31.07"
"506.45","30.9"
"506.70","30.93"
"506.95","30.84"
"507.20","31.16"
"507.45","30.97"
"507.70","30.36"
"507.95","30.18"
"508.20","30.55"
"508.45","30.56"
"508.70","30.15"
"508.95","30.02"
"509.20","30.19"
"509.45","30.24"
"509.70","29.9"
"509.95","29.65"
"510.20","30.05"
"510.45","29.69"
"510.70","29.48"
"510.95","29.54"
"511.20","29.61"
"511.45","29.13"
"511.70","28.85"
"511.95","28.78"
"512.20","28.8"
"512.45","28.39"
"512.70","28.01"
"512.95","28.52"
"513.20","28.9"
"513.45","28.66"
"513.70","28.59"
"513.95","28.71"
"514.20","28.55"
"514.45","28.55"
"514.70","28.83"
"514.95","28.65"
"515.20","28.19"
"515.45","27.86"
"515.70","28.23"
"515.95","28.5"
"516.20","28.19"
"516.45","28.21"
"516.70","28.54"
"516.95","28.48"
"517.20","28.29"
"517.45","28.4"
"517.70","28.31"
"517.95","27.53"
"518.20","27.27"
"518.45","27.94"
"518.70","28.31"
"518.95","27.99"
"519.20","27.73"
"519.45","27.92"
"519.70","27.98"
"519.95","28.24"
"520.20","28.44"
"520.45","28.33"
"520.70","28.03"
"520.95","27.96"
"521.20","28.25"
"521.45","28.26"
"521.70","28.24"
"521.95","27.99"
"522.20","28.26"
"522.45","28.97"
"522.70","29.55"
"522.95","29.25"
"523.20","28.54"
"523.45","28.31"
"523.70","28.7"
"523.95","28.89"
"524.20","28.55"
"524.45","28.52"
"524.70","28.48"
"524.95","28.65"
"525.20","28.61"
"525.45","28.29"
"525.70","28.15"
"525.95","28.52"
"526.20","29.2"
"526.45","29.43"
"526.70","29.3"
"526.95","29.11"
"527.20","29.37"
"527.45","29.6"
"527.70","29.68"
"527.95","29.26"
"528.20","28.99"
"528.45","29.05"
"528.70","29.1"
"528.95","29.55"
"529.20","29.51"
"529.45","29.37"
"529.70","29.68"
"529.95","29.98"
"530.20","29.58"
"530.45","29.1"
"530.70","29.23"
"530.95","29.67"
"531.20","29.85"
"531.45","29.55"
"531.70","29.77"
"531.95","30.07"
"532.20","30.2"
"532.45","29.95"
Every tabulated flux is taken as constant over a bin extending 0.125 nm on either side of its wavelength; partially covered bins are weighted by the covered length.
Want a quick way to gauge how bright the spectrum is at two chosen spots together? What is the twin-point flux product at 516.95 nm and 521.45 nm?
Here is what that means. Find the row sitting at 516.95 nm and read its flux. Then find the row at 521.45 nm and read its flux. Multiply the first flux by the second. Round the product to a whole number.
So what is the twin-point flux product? 805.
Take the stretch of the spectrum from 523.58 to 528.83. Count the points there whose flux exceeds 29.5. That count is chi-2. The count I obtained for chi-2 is 2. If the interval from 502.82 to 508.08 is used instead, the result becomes 21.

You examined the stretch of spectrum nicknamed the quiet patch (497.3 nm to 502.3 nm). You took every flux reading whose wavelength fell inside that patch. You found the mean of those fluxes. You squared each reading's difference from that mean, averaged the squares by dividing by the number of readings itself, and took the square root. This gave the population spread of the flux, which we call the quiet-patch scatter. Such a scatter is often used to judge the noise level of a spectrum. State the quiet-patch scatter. 0.59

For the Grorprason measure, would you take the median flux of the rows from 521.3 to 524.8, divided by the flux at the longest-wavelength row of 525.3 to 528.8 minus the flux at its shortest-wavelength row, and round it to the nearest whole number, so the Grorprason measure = 35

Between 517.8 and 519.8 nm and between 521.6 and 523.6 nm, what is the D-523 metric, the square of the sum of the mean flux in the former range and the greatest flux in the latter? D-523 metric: 3293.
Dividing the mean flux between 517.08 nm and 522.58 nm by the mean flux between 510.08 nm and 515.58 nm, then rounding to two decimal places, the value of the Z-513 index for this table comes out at 0.98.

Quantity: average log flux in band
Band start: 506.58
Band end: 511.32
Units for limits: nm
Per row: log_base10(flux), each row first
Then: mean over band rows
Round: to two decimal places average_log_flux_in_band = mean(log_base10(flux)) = 1.48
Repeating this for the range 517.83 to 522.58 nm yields 1.45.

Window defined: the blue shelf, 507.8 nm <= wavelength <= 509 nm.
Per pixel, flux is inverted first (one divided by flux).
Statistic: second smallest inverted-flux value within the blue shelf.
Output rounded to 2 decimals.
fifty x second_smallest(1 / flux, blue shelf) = 1.64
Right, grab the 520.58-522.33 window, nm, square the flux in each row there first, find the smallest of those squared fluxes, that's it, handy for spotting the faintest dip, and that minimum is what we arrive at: 782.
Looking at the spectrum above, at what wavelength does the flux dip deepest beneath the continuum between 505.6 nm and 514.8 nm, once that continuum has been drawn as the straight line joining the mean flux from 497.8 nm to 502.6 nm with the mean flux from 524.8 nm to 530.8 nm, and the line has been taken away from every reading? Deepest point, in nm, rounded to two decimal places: 512.70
